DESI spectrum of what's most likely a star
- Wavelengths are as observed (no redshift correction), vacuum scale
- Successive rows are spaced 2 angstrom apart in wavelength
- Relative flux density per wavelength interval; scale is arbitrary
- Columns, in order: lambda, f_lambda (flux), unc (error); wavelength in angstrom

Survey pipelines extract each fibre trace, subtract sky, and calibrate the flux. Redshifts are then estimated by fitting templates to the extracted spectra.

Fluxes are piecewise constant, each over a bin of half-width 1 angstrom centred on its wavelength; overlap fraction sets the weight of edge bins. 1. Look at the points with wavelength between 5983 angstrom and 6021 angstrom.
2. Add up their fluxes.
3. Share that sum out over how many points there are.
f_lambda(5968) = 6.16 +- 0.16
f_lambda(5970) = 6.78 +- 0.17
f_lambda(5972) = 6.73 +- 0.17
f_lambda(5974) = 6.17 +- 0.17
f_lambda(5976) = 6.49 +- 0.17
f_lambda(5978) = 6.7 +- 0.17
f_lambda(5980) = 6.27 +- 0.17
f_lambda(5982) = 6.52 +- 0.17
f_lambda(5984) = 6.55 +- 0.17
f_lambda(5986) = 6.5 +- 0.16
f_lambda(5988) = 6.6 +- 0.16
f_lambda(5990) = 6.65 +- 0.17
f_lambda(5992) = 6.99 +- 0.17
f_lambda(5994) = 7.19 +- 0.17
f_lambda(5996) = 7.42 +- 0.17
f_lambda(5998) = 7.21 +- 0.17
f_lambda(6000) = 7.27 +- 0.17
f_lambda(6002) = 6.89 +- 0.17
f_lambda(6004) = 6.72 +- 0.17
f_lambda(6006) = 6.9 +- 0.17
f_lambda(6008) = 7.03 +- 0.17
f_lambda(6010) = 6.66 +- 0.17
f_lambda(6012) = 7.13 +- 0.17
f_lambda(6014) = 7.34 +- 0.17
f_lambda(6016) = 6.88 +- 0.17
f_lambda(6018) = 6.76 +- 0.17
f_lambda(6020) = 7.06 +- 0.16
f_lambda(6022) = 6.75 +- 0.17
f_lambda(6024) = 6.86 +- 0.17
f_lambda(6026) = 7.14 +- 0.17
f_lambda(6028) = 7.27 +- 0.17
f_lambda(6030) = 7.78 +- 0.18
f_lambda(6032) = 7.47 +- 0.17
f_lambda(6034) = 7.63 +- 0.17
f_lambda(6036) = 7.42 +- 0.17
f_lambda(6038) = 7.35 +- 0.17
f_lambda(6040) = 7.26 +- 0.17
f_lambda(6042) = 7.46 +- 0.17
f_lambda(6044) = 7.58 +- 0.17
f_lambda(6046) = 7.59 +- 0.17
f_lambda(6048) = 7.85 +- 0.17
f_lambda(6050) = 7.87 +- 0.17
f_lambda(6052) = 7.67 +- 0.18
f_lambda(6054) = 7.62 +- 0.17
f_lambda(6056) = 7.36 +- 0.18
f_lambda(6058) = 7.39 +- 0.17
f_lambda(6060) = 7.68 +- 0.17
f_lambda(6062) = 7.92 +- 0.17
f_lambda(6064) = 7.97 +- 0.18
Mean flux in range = 6.93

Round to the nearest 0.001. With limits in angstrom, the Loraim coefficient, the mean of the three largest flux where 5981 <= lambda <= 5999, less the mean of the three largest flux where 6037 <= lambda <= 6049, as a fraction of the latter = -0.052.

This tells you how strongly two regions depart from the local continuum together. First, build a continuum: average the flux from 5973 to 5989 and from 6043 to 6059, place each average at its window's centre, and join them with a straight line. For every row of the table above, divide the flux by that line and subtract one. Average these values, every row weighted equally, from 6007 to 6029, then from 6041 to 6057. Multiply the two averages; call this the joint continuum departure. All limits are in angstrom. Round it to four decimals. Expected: -0.0001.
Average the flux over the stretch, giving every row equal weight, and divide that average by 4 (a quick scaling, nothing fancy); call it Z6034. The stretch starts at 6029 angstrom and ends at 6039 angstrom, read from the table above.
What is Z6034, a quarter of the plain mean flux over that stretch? 1.88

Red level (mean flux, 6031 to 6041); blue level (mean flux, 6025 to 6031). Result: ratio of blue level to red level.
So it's 1.00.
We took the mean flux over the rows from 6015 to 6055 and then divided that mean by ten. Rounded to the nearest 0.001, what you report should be 0.736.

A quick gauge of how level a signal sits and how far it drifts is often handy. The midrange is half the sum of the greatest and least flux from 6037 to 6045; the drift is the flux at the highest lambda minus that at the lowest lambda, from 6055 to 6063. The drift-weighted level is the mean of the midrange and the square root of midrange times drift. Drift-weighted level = 4.7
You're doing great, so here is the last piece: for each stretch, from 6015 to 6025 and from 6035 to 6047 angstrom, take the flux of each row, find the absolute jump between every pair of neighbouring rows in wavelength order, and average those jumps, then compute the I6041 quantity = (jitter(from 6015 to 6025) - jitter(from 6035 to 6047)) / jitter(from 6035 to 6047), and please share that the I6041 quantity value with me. 1.1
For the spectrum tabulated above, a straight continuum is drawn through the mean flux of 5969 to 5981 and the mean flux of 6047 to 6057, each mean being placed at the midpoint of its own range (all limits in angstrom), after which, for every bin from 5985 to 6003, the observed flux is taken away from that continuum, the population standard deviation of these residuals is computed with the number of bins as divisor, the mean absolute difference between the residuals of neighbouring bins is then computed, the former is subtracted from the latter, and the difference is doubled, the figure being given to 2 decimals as -0.16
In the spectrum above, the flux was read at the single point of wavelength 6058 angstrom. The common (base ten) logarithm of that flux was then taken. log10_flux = 0.869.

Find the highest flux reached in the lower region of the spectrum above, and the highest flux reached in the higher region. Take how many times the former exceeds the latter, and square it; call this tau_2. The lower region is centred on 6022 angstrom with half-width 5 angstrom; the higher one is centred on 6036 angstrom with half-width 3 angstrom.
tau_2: 0.88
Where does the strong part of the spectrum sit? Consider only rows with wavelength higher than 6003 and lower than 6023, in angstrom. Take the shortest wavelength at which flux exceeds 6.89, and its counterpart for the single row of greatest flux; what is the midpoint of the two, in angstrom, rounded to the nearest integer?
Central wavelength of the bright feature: 6010 angstrom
